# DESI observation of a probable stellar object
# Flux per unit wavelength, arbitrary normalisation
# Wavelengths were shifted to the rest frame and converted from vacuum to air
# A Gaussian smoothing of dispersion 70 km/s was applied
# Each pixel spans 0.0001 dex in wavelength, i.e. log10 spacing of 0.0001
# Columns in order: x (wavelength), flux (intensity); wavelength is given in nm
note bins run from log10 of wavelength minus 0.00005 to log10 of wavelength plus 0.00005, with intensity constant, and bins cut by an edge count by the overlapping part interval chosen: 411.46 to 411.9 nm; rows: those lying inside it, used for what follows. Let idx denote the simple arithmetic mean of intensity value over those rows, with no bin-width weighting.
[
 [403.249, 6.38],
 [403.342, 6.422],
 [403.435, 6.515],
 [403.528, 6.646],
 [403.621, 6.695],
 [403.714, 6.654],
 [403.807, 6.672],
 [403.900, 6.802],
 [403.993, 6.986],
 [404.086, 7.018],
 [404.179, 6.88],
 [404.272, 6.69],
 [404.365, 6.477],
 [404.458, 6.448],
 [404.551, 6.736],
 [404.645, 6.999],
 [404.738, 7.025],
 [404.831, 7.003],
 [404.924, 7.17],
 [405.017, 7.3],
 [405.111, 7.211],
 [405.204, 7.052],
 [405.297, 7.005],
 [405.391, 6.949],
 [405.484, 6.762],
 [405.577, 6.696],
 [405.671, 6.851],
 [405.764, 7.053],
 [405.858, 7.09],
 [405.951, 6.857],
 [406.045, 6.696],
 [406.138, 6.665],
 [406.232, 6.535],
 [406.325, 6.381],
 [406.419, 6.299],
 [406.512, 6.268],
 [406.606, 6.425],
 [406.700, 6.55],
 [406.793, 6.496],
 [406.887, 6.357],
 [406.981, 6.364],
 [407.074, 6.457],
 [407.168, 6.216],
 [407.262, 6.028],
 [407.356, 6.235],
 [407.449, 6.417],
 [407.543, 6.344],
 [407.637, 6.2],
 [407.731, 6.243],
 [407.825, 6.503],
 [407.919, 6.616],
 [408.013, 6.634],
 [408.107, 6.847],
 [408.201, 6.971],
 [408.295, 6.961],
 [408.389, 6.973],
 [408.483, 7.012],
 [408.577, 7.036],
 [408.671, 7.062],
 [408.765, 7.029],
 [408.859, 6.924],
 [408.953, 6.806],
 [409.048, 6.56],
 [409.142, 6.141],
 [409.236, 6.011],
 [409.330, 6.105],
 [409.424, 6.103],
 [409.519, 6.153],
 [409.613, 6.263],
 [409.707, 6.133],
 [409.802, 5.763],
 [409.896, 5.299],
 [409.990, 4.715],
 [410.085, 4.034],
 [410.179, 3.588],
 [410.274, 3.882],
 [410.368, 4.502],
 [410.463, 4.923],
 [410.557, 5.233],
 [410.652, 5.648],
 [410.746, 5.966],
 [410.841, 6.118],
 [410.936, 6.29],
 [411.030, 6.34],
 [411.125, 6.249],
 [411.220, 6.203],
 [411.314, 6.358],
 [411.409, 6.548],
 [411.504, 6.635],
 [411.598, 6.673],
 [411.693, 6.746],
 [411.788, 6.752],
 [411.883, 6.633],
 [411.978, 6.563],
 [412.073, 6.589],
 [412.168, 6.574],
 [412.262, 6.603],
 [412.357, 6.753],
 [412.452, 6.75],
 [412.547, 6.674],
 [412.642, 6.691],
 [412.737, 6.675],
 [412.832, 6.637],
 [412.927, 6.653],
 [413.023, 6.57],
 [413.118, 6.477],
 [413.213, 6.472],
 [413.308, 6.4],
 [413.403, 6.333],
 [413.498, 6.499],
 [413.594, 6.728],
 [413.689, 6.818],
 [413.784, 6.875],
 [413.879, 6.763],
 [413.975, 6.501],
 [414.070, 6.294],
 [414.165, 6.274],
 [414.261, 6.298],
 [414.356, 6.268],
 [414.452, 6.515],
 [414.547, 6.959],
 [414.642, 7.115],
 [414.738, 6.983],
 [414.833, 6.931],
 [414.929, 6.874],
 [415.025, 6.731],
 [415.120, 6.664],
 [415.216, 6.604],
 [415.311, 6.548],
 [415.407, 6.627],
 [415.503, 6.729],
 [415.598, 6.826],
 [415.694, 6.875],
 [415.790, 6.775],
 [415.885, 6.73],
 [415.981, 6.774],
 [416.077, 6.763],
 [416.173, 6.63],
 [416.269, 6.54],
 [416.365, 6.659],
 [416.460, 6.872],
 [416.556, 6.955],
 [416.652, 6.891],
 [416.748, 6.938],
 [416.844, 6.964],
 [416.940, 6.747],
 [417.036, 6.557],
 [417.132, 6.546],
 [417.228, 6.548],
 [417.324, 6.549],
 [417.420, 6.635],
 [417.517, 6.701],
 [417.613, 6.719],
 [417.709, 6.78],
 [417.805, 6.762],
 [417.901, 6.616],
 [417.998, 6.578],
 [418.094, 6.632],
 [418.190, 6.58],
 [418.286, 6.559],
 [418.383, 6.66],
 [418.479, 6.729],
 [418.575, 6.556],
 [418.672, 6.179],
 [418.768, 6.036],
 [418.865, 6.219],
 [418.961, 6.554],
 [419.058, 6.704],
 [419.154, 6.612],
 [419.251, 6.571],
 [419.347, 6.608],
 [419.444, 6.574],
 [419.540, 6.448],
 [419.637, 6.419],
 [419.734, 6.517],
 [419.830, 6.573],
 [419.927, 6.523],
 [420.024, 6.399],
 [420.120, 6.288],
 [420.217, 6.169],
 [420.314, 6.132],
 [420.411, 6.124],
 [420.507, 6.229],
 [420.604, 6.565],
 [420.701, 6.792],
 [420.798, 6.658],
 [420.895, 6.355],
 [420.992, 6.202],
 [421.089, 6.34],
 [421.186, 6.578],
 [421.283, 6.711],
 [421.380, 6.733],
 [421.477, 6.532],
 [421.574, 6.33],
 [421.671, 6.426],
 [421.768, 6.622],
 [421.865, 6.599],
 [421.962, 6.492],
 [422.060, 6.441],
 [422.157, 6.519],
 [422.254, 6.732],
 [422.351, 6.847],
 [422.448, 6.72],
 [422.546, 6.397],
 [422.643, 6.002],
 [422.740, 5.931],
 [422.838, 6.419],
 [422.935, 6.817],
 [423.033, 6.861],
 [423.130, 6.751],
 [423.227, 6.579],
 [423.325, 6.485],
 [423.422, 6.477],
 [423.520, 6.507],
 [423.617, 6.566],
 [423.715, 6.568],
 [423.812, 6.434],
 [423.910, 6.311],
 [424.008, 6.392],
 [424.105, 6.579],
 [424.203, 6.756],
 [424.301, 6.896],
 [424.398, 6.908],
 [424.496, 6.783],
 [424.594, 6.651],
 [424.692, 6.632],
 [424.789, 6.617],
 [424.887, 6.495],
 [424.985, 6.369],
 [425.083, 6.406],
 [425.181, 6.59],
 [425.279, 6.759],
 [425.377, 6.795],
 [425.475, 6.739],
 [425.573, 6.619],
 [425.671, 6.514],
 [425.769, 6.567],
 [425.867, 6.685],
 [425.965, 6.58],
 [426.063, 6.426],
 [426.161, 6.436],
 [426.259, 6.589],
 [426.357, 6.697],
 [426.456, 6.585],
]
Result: 6.7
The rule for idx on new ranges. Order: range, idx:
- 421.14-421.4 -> 6.7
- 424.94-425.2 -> 6.5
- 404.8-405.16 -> 7.2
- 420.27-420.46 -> 6.1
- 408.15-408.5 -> 7.0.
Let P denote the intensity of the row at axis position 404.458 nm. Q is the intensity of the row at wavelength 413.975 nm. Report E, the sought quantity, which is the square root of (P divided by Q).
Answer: 1.00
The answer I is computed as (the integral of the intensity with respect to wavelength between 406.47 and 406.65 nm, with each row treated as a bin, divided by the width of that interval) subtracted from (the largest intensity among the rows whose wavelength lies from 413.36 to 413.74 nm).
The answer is 0.5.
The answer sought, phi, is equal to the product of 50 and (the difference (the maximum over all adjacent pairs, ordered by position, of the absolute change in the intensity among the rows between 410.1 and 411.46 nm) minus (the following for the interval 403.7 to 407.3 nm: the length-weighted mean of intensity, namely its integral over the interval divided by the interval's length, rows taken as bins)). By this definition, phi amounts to -305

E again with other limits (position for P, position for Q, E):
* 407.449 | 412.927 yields 0.98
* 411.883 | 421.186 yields 1.00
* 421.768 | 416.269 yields 1.01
